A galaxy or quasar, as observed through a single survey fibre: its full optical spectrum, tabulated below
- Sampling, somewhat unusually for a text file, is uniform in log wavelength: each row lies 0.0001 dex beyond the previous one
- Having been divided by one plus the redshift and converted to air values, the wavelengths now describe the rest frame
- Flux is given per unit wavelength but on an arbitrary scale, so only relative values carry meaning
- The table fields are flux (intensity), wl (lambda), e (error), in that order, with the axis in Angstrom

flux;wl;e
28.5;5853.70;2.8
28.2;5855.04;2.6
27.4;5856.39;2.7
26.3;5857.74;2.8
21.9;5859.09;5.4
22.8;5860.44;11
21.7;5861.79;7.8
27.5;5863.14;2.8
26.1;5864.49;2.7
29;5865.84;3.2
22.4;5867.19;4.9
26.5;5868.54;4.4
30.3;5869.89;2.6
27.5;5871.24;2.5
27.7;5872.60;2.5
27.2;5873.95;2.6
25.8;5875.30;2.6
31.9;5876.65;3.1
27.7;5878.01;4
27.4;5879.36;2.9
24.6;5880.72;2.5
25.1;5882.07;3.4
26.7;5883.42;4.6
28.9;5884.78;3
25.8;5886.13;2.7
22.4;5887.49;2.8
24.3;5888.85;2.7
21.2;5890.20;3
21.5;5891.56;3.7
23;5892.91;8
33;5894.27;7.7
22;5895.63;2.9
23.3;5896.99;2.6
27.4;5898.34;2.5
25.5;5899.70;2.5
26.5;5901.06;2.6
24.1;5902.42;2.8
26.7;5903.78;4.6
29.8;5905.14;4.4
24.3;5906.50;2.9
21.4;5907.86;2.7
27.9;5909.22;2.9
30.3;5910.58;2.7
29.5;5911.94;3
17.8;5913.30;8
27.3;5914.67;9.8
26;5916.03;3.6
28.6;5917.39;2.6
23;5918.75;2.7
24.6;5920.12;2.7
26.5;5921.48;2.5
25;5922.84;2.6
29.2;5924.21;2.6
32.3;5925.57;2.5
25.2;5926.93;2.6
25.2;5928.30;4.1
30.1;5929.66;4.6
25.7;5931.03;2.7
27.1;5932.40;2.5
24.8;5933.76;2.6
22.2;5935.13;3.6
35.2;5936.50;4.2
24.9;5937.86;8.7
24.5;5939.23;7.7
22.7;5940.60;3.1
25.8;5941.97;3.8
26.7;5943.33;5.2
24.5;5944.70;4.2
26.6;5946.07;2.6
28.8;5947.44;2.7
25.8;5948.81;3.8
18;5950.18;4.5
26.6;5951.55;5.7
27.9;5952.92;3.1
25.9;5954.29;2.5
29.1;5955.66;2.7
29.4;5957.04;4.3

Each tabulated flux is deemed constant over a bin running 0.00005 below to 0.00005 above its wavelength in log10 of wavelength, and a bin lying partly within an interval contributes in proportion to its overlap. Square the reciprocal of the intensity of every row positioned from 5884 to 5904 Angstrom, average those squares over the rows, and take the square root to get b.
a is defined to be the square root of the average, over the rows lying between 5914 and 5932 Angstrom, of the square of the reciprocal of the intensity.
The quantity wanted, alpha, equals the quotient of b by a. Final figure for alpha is 1.08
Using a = 0.0377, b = 0.0408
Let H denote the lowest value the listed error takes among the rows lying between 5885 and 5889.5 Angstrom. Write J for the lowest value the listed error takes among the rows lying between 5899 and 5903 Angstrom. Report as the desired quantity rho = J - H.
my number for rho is -0.20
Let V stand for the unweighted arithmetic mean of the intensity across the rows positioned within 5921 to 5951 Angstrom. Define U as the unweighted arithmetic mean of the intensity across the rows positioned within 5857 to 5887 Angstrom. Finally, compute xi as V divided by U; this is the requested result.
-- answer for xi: 0.99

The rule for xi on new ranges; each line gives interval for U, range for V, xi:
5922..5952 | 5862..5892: 1.00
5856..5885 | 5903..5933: 1.00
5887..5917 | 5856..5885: 1.05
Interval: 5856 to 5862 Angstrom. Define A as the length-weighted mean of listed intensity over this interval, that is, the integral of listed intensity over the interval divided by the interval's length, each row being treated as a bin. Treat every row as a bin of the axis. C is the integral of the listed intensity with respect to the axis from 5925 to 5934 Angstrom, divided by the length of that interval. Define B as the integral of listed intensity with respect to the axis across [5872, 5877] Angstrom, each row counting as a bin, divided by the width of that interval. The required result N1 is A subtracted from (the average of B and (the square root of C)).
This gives -7.4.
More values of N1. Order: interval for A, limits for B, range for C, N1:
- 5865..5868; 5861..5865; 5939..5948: -10.7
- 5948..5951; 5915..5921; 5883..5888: -7.0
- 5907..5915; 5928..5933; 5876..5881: -9.4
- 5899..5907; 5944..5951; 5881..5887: -11.2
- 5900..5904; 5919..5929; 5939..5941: -9.8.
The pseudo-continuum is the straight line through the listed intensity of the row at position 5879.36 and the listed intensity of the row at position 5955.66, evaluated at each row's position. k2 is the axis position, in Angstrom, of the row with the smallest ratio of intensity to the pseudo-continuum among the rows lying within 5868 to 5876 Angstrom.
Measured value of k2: 5875.30 Angstrom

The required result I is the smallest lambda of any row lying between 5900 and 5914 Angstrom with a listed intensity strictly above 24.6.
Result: 5901.06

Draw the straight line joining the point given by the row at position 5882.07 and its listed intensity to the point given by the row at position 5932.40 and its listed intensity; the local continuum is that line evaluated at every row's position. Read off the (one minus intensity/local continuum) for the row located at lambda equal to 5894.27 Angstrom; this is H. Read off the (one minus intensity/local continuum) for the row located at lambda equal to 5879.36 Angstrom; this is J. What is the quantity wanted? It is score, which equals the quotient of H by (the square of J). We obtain -31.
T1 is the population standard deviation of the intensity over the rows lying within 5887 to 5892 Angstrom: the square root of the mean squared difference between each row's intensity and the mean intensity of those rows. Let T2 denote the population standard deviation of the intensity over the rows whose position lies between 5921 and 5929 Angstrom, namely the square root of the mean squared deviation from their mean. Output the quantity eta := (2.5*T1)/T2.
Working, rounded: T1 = 1.2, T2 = 2.7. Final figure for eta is 1.1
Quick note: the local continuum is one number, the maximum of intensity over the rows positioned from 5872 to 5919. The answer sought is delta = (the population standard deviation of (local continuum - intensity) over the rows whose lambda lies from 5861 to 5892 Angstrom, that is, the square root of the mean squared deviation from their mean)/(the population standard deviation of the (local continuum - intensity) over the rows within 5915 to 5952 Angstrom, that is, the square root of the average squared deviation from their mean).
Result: 0.87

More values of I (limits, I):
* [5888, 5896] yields 5894.27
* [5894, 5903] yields 5894.27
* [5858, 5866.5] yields 5863.14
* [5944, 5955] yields 5946.07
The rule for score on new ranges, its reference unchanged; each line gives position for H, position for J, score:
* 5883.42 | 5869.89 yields -1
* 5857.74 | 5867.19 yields -12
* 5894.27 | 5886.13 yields -637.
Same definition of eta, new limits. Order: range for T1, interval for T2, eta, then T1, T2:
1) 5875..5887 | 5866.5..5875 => 2.3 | 2.1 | 2.3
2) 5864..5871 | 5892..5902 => 2.0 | 2.7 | 3.5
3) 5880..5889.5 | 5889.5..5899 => 1.2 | 1.9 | 4.0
